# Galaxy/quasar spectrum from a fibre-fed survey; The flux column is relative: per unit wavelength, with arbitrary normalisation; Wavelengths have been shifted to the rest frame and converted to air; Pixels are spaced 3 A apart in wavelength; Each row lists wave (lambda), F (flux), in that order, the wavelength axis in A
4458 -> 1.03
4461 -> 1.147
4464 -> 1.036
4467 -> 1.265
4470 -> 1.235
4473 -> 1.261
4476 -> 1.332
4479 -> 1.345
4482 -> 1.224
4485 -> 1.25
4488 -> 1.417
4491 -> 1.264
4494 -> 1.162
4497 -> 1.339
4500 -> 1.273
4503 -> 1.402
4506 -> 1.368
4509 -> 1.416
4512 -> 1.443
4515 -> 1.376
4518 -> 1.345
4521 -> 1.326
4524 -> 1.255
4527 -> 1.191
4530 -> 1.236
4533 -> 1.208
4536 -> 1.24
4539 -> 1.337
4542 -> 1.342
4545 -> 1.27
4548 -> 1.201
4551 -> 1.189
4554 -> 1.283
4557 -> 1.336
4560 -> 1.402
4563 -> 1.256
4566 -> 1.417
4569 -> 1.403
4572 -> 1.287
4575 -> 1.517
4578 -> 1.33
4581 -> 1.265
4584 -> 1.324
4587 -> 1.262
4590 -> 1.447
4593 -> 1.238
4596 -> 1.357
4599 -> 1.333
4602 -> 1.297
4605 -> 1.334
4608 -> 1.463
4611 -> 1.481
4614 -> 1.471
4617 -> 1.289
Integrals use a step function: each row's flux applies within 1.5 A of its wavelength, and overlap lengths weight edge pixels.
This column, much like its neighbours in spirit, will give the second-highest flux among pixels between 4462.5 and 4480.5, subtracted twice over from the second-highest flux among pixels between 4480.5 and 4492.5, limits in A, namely -1.40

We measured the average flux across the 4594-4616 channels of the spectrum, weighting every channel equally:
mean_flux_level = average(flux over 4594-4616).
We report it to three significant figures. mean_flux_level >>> 1.39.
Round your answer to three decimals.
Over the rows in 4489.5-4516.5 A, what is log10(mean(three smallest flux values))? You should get 0.091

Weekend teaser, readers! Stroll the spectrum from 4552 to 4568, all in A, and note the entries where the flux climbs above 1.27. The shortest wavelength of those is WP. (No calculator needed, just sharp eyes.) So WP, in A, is 4554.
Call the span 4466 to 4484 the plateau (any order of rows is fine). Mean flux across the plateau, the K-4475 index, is 1.28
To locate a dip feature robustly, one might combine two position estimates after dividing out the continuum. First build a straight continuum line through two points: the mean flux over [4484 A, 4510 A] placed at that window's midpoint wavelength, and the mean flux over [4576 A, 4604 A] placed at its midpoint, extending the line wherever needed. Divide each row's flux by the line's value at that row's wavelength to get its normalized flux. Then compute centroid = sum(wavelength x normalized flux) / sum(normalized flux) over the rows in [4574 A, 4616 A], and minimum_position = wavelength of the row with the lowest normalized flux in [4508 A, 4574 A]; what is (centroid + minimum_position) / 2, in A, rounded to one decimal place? 4572.9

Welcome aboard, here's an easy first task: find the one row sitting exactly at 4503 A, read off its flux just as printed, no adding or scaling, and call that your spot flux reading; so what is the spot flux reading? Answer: 1.402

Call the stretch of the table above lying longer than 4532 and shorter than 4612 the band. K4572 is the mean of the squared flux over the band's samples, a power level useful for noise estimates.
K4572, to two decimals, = 1.77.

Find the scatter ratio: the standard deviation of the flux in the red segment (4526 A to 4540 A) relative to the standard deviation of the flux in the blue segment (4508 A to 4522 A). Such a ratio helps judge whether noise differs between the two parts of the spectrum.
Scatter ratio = 1.2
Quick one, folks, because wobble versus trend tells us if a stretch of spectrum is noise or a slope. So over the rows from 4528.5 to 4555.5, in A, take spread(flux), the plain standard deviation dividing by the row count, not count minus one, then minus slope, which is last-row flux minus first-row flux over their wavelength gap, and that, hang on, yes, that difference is 0.051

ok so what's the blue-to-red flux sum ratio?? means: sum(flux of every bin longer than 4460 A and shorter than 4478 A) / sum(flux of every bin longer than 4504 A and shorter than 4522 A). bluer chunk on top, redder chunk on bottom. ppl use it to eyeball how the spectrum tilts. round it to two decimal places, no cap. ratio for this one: 0.88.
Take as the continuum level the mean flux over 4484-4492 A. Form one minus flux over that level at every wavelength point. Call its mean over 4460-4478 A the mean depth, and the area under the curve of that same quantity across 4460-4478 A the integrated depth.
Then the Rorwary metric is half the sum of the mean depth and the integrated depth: 0.71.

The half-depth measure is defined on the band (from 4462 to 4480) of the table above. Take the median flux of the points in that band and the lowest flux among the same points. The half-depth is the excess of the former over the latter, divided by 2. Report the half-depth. 0.11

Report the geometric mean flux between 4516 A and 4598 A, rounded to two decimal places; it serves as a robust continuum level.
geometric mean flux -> 1.30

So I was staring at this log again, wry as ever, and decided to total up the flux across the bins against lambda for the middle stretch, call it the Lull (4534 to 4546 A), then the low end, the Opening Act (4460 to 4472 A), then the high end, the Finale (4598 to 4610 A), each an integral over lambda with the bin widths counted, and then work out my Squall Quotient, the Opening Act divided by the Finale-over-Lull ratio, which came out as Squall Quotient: 13.4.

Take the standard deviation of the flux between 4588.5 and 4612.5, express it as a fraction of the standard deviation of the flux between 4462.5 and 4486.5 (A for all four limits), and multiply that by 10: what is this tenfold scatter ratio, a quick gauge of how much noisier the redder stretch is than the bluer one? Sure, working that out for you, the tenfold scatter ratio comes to 9.2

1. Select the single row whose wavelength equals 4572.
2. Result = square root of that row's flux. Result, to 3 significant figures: 1.13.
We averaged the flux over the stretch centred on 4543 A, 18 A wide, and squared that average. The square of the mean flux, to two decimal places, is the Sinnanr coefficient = 1.60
